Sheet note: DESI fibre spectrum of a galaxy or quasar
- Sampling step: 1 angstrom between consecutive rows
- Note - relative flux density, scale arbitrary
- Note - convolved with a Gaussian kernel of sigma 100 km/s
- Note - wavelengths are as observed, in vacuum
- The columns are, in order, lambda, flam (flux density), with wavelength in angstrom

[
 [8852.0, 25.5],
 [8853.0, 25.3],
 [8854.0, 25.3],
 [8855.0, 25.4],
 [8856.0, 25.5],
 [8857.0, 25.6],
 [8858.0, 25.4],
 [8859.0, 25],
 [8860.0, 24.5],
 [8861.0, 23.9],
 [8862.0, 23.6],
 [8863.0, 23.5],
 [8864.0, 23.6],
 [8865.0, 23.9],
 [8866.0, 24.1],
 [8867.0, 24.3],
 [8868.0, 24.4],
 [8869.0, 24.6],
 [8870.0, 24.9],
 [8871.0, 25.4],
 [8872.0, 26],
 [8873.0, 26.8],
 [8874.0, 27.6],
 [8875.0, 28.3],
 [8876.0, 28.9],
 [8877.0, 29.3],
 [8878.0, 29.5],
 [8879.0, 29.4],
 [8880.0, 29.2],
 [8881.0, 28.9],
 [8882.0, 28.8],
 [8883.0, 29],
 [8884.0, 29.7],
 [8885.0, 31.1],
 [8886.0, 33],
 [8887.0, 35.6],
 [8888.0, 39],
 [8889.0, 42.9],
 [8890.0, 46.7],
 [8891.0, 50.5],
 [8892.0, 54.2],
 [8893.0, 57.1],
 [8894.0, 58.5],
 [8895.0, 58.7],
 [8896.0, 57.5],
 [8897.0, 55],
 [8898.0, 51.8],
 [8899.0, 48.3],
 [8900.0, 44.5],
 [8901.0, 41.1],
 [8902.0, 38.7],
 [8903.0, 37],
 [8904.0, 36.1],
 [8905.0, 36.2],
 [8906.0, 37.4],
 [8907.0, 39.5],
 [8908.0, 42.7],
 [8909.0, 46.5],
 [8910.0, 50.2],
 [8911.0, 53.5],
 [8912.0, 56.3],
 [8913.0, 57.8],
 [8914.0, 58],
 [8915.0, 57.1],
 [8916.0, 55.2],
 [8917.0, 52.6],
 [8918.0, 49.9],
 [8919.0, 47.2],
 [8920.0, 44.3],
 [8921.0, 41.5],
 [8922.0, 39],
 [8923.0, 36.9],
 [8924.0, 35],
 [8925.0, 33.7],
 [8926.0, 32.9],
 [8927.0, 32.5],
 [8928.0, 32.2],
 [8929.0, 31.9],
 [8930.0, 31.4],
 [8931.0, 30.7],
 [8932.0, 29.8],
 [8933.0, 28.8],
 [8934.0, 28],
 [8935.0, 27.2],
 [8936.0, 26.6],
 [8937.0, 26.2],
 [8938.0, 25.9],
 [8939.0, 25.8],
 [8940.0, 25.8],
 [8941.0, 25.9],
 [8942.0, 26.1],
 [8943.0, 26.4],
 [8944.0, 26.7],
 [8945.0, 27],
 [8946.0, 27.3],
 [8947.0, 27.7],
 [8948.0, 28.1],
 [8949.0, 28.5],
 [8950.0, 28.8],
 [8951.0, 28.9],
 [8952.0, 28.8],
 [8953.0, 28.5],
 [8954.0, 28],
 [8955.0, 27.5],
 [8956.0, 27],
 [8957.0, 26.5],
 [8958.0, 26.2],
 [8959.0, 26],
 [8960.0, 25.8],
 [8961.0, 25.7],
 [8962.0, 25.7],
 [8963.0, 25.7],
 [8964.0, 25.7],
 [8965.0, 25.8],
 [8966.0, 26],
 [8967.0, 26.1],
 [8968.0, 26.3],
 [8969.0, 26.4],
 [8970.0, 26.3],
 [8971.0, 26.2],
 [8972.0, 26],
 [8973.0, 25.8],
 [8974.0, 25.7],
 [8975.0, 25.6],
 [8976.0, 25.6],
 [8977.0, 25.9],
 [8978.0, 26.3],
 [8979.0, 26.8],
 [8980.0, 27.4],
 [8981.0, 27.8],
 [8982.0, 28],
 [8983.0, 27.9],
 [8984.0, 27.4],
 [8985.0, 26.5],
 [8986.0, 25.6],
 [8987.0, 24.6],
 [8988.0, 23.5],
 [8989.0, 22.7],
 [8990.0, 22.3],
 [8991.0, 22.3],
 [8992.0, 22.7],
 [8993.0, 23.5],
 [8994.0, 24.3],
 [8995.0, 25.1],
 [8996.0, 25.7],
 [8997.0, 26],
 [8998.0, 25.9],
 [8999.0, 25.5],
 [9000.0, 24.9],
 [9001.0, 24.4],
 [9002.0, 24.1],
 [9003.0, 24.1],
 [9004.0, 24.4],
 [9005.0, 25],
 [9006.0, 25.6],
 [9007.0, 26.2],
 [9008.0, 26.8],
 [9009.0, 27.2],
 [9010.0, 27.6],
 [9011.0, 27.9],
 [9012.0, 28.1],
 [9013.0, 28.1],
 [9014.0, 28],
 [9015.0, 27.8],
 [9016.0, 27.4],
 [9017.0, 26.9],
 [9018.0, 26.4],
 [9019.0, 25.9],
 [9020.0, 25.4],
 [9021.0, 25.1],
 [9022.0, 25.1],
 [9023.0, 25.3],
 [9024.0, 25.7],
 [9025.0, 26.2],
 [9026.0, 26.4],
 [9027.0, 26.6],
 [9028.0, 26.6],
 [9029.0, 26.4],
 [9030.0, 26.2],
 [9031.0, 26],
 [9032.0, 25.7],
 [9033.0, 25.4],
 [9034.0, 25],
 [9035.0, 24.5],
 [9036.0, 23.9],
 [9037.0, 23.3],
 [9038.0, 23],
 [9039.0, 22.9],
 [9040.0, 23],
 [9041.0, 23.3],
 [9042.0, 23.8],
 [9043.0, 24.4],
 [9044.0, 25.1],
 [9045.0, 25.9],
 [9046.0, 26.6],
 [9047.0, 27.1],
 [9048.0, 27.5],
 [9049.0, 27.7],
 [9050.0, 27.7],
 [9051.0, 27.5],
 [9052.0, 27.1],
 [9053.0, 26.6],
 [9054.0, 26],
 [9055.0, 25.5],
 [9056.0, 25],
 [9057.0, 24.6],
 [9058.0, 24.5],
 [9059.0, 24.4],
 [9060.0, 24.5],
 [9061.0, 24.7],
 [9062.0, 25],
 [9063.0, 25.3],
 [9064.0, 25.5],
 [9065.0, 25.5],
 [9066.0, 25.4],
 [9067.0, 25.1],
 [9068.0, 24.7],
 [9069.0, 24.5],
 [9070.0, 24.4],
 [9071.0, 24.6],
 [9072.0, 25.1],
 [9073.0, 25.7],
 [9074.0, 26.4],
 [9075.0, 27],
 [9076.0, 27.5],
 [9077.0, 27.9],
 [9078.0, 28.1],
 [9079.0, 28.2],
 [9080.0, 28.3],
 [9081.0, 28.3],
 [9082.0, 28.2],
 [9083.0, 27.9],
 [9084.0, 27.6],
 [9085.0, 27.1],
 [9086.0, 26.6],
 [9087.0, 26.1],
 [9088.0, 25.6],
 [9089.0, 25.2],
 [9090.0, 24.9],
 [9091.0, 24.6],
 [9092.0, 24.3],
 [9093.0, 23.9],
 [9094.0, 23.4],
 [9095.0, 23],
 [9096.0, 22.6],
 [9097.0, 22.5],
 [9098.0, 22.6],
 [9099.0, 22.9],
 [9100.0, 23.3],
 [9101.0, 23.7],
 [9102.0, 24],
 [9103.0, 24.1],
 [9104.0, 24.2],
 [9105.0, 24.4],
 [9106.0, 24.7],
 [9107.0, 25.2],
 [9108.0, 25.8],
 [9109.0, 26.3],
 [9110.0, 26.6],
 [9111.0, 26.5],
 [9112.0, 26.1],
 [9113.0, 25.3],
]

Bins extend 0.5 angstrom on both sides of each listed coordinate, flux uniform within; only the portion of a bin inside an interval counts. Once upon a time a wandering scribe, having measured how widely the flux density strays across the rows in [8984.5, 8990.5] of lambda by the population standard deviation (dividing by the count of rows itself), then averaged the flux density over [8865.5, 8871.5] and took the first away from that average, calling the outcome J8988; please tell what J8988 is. 23.1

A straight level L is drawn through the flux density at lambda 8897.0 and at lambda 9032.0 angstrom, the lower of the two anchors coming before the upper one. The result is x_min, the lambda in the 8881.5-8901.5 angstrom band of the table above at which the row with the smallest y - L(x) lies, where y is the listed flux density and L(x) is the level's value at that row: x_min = 8882.0 angstrom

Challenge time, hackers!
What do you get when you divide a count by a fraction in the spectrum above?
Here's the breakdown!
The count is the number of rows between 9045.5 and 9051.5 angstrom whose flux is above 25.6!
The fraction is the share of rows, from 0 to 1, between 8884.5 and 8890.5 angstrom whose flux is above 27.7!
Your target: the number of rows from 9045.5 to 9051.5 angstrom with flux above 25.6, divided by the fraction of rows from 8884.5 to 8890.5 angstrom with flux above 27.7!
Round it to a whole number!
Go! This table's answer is 6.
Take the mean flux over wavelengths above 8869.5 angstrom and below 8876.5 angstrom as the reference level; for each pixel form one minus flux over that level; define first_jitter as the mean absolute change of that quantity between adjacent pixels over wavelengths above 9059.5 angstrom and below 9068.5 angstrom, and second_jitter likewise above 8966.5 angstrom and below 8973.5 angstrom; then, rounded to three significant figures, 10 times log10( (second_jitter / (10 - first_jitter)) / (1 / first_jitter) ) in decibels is -53.3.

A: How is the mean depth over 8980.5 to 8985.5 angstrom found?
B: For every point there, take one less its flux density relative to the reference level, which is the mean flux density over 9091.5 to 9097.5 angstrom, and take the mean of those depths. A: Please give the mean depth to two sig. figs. -0.18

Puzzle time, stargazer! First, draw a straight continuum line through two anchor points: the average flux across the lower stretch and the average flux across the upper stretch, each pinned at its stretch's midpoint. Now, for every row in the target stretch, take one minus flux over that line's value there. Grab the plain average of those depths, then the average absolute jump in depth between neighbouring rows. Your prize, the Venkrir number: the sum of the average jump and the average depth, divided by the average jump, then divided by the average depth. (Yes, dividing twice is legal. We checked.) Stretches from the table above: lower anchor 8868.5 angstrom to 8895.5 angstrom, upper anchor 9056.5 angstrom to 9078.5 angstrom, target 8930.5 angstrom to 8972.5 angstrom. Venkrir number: 114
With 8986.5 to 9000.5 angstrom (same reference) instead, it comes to 59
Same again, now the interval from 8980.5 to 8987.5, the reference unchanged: 62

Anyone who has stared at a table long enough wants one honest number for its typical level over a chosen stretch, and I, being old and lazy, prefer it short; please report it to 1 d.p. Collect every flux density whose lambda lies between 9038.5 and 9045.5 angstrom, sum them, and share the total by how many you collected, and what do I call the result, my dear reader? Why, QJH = 24.1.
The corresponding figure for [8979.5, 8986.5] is 27.2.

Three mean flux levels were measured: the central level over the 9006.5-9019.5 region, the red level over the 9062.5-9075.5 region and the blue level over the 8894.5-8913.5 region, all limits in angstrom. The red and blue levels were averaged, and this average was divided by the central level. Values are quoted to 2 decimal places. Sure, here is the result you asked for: 1.32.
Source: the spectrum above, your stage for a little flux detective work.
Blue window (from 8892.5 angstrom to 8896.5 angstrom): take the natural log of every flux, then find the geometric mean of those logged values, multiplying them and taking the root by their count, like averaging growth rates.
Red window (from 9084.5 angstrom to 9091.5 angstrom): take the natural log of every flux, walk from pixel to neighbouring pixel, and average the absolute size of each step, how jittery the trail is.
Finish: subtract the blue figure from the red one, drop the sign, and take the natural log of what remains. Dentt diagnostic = 1.40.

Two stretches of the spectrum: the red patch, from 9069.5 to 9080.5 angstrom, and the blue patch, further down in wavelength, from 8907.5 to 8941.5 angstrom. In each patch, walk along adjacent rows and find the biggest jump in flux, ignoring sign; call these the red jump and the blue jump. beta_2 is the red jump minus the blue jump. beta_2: -3.1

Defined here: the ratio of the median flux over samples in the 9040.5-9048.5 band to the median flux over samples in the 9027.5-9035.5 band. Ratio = 0.99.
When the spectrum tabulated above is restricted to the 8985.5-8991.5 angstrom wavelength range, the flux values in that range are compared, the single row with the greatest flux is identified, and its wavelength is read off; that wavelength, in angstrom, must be 8986.0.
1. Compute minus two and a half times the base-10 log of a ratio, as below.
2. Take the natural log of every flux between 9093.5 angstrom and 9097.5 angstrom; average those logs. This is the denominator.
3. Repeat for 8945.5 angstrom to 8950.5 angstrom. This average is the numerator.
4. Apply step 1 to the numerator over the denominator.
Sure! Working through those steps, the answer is -0.069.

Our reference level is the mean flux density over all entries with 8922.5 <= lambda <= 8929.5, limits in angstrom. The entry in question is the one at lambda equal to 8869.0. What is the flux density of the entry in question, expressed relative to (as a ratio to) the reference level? 0.73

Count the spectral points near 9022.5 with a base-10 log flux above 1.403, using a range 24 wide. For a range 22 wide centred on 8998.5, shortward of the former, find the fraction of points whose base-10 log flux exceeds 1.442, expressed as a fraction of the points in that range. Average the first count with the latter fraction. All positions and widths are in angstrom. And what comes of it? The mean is 10.5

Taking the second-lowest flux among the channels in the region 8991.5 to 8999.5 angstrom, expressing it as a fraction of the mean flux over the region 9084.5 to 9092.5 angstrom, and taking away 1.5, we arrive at -0.58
